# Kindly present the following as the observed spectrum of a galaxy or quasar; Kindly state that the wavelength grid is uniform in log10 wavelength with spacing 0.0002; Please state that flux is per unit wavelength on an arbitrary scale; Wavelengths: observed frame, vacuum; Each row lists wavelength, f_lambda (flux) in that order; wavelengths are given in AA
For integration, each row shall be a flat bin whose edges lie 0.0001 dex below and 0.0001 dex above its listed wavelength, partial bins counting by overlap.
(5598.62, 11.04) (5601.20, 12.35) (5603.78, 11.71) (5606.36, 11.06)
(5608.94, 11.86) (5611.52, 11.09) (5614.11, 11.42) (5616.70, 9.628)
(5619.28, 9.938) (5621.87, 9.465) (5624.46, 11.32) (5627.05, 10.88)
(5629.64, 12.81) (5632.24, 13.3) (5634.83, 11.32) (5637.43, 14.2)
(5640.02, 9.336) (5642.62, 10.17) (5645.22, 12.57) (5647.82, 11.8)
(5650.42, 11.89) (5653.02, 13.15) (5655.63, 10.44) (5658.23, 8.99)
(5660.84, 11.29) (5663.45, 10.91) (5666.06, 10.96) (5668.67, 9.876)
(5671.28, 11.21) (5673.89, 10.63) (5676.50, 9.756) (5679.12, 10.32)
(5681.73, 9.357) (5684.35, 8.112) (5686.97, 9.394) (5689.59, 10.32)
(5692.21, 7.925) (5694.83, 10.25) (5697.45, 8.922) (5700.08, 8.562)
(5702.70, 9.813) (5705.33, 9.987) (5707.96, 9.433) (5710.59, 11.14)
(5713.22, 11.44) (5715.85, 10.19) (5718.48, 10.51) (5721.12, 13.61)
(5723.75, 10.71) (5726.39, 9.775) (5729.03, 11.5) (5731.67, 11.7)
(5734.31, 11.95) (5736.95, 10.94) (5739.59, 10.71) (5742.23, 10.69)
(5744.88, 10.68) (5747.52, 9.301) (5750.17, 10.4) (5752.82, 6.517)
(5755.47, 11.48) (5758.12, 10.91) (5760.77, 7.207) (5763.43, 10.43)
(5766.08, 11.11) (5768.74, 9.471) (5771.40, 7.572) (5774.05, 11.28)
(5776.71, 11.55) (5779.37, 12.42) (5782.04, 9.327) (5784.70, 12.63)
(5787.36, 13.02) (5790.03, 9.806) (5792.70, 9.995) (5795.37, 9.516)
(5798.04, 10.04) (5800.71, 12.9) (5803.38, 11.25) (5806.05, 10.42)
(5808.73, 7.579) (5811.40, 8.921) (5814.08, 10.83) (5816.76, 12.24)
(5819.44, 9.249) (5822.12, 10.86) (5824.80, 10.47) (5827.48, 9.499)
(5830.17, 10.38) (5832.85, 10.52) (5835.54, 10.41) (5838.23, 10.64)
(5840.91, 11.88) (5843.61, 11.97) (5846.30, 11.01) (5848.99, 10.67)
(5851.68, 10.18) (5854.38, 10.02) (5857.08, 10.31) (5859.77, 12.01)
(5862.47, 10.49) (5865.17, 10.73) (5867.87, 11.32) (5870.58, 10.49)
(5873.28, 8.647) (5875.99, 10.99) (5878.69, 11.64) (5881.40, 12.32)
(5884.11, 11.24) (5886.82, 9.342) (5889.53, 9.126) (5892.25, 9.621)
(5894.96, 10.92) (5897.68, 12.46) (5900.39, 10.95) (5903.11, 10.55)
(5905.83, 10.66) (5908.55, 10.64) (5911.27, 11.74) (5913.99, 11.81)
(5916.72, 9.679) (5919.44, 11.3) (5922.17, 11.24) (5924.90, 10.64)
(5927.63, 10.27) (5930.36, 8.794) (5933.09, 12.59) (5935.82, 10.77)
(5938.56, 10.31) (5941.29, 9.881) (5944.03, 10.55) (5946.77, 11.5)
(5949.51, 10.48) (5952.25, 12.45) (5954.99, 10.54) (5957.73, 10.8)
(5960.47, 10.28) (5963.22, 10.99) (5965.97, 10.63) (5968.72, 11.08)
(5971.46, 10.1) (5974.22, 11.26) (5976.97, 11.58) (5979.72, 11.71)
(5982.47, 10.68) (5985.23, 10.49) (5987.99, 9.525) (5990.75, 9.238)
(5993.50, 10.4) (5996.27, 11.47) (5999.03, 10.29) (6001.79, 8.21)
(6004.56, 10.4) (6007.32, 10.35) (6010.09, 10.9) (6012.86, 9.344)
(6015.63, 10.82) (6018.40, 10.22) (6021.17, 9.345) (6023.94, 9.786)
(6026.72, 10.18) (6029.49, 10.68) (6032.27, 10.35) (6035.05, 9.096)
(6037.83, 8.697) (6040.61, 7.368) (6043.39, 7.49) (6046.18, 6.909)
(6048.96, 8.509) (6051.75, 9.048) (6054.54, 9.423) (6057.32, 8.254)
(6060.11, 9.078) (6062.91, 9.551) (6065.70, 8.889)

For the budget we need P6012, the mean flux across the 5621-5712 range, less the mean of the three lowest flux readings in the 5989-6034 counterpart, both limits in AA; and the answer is 1.6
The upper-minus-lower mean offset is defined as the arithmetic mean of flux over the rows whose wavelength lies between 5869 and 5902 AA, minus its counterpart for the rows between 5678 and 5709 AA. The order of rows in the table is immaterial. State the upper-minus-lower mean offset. 1.3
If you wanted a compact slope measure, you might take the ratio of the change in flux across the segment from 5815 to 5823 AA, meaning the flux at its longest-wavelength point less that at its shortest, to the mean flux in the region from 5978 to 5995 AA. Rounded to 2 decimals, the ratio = -0.13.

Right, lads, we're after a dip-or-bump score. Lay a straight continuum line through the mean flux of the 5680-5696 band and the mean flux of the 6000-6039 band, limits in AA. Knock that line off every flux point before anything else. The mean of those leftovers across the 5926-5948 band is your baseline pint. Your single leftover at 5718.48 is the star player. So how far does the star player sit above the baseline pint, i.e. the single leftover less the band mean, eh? 0.36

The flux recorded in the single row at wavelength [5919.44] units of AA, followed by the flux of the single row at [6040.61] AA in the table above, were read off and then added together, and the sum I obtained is 18.7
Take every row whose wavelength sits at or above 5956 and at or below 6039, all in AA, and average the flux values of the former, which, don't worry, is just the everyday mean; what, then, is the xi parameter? 10.3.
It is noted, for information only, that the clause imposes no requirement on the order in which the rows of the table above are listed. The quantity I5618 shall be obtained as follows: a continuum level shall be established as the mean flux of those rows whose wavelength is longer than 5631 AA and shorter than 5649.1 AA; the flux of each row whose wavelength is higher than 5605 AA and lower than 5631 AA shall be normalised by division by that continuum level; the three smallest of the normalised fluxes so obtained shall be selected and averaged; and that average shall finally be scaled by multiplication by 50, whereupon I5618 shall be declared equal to 41.0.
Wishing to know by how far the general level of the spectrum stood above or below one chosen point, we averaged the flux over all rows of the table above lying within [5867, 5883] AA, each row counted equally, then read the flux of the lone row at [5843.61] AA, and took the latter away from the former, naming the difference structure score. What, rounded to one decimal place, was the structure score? -1.1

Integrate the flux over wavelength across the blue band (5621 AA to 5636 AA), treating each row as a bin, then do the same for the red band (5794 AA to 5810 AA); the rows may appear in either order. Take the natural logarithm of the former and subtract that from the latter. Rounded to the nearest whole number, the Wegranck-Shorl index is 160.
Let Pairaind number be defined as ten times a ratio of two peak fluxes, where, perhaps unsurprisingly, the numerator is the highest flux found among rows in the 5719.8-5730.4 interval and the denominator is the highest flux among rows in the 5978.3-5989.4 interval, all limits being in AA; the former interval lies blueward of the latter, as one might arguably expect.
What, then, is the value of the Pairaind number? 11.6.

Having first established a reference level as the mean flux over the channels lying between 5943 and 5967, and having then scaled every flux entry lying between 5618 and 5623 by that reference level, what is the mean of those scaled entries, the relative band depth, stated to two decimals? 0.89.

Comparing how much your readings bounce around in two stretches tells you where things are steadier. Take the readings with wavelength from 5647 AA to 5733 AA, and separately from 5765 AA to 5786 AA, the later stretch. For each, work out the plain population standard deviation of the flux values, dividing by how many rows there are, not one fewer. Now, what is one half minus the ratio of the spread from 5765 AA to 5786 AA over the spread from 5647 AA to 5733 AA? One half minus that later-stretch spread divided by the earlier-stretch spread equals -0.79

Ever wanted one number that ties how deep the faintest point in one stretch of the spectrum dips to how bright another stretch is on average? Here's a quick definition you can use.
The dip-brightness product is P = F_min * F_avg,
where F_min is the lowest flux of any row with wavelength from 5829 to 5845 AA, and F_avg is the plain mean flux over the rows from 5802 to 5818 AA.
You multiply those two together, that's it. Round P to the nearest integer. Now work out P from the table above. 106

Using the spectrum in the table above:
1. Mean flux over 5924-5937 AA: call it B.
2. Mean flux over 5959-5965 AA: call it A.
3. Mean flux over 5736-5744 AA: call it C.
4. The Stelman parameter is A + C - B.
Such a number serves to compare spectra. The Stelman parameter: 10.8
